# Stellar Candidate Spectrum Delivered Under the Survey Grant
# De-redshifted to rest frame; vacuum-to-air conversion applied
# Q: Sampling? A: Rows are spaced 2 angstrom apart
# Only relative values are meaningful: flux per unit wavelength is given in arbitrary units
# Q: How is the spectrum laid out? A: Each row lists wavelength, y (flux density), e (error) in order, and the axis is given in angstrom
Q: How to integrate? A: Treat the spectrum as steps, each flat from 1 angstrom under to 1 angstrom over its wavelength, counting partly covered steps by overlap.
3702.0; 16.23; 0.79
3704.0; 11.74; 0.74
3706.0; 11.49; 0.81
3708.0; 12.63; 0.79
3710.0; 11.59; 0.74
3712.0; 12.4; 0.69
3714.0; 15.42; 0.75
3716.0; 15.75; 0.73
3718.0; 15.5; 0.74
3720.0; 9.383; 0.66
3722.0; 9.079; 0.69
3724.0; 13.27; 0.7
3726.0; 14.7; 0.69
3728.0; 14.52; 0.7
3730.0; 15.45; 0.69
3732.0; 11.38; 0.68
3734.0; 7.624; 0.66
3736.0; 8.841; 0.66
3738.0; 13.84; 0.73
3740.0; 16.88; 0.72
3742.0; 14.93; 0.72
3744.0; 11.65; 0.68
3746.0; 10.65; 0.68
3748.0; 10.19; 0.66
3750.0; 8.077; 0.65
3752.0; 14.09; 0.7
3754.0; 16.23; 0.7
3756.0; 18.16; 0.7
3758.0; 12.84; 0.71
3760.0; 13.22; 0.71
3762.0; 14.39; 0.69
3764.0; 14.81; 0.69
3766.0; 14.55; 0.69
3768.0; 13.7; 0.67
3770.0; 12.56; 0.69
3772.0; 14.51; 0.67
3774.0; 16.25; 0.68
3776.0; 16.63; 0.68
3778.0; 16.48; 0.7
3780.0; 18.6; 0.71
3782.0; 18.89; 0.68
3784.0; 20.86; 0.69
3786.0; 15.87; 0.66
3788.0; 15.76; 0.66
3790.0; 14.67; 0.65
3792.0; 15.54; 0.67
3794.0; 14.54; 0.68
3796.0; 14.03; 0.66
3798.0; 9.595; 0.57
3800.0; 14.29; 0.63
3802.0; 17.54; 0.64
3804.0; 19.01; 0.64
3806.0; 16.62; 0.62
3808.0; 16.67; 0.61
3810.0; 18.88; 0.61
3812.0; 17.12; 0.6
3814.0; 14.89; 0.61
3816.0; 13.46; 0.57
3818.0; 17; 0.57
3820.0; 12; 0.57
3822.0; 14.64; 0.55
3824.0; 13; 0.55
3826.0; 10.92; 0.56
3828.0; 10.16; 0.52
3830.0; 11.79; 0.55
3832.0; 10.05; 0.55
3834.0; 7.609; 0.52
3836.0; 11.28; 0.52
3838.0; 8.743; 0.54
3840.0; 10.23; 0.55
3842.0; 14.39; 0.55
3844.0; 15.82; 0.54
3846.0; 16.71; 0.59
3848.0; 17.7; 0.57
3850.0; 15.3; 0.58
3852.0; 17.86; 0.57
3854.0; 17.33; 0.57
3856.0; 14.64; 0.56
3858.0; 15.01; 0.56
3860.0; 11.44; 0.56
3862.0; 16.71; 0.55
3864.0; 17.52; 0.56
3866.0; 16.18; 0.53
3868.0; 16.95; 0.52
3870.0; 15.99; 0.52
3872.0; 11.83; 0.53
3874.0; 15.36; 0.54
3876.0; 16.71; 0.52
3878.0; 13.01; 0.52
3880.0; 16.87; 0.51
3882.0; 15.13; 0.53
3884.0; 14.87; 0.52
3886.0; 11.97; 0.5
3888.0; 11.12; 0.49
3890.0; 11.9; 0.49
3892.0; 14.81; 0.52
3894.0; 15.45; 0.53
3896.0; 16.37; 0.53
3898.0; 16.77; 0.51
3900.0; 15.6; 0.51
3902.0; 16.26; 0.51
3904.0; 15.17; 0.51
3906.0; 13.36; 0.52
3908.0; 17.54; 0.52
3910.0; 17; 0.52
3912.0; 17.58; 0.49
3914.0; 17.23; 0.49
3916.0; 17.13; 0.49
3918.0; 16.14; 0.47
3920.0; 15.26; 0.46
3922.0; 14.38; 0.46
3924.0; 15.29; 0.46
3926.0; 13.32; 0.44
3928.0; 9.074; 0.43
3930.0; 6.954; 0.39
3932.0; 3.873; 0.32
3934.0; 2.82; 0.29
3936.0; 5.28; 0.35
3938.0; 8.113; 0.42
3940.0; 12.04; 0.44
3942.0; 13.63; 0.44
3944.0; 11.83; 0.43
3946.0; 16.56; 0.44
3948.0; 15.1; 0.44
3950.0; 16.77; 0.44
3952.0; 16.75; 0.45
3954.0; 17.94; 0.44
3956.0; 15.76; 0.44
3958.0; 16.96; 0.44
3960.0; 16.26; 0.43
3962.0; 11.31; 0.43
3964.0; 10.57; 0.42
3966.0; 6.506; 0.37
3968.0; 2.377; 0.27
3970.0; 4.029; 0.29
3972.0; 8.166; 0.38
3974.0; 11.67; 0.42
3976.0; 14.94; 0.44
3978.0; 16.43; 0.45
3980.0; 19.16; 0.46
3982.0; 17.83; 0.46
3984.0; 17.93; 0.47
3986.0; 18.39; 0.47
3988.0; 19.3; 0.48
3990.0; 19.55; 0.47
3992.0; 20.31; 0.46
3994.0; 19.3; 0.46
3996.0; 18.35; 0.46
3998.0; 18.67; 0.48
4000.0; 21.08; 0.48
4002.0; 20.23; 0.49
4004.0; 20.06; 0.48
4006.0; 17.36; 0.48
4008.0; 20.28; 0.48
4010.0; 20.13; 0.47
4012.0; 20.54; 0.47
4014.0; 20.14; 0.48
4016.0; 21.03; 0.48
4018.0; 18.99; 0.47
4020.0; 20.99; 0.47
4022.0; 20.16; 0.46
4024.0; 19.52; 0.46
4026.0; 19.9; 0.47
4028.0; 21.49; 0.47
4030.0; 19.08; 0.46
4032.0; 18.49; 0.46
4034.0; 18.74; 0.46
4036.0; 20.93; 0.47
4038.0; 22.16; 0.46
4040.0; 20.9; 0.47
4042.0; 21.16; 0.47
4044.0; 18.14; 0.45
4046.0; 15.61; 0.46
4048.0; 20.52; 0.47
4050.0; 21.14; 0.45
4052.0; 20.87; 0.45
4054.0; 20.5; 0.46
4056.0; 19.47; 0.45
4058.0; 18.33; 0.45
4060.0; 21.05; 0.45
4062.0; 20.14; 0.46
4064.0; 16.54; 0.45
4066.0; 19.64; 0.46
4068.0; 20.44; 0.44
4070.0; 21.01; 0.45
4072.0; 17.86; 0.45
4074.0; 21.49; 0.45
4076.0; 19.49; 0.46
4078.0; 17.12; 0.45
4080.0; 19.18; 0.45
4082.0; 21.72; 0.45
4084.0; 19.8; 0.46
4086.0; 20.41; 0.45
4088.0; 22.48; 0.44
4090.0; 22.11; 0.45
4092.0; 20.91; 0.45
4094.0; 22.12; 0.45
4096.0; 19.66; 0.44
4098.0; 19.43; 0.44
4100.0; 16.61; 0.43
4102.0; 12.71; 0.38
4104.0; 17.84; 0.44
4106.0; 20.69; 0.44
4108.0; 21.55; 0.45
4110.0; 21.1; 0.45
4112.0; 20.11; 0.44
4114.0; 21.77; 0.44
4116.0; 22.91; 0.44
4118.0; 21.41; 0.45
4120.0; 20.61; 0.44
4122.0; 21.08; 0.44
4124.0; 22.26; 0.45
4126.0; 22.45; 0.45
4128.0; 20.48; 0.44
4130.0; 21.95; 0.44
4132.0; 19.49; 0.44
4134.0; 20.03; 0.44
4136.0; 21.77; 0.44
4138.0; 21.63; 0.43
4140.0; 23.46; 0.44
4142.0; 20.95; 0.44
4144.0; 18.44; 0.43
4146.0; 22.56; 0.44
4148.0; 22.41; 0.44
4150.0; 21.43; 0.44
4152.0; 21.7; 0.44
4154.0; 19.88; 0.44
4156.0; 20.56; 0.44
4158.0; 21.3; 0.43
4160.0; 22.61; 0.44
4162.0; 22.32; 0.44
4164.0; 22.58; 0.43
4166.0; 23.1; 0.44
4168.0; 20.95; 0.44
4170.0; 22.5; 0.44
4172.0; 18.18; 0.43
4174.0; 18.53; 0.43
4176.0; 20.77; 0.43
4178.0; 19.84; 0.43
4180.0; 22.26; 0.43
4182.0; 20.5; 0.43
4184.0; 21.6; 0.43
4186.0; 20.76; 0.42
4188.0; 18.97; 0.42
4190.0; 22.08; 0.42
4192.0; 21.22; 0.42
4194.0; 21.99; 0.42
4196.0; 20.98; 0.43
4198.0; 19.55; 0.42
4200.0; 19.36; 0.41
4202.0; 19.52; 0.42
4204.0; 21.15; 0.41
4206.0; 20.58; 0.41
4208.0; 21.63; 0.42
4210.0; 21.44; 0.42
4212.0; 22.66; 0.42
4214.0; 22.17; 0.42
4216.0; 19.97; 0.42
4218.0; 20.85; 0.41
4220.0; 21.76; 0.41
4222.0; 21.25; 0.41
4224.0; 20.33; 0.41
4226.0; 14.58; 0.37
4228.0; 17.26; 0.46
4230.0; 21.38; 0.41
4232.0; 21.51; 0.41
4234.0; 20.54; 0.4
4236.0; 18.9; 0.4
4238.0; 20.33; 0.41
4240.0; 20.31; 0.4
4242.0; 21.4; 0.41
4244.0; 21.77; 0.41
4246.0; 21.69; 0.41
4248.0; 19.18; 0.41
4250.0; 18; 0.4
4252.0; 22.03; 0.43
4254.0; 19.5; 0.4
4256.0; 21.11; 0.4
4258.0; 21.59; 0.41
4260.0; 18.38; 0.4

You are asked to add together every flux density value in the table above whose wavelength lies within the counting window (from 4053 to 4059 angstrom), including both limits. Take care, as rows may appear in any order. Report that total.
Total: 58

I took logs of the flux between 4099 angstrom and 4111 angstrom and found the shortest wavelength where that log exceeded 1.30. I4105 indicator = 4106.0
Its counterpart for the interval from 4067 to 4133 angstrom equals 4068.0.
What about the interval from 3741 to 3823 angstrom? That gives 3784.0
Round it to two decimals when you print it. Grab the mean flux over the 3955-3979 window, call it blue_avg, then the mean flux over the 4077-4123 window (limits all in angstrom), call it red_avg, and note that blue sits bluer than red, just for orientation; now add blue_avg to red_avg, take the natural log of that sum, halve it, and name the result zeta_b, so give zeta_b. 1.72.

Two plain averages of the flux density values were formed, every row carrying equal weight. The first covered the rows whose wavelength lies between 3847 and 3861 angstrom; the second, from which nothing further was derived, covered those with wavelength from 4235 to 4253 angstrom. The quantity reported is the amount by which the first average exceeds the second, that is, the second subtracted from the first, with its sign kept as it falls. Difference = -4.8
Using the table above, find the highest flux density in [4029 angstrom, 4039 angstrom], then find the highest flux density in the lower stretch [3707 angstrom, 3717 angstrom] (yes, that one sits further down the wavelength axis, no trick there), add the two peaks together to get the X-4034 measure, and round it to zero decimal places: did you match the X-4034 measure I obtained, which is 38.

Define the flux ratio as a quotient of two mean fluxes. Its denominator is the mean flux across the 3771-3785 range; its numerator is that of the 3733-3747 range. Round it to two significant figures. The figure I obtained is 0.69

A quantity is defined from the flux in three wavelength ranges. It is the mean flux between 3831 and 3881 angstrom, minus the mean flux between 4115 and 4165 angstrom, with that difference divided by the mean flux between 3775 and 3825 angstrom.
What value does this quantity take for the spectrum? -0.44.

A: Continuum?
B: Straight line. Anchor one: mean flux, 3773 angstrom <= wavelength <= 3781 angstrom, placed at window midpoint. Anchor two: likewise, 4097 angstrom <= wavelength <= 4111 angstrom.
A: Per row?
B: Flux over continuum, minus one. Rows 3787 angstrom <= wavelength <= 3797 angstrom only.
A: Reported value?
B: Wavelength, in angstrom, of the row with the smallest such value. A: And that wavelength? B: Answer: 3796.0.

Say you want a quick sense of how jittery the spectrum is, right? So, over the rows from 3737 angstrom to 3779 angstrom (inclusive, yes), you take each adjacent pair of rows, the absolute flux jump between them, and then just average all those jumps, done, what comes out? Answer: 1.8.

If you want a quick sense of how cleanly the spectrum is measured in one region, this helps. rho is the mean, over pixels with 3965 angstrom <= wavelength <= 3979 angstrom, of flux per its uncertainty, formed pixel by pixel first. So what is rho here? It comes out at 23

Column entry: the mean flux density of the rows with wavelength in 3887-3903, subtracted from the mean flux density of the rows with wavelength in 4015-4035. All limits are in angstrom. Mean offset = 5.1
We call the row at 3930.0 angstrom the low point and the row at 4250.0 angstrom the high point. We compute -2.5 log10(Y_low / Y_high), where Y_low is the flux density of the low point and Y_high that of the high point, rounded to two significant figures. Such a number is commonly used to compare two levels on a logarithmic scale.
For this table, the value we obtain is 1.0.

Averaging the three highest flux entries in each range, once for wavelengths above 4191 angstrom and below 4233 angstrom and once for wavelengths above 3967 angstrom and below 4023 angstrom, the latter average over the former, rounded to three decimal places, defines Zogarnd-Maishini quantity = 0.944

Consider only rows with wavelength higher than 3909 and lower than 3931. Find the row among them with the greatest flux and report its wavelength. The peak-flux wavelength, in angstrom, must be 3912.0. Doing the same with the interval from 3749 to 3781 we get 3780.0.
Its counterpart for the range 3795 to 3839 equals 3804.0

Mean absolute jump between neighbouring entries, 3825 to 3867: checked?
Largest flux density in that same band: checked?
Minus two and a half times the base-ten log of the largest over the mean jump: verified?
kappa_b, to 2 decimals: -2.34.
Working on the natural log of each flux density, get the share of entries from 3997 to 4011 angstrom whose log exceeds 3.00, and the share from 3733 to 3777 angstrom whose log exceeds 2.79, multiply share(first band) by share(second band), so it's 0.08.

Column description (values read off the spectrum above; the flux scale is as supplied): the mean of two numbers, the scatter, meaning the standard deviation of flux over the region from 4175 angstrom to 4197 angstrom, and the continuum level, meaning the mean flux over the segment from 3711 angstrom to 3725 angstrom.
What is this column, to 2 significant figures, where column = 7.0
